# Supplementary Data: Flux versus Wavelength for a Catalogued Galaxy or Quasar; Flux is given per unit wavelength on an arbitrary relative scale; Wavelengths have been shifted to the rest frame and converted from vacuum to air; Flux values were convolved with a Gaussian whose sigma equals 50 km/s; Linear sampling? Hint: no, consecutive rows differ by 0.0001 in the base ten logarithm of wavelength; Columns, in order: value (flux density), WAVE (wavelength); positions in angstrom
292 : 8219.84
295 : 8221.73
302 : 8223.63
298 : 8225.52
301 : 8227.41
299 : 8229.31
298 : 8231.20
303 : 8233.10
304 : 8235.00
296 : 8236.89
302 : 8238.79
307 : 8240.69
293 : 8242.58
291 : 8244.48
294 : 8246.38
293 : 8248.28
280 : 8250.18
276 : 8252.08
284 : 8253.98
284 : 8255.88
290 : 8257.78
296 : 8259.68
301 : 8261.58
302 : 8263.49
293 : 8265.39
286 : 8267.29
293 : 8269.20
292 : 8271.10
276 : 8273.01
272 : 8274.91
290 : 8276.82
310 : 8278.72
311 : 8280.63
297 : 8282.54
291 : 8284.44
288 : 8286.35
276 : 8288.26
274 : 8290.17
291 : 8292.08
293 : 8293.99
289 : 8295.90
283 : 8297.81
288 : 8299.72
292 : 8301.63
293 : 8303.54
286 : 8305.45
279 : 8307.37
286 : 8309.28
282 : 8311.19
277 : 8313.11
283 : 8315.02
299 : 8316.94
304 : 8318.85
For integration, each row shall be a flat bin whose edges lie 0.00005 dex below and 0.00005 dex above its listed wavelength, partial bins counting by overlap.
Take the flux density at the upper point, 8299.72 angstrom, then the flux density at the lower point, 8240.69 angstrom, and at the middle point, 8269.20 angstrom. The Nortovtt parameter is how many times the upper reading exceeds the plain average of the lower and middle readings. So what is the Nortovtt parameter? 0.960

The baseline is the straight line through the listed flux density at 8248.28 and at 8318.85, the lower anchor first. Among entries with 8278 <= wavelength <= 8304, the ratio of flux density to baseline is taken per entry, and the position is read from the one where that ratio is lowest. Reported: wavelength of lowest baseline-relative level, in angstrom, 8290.17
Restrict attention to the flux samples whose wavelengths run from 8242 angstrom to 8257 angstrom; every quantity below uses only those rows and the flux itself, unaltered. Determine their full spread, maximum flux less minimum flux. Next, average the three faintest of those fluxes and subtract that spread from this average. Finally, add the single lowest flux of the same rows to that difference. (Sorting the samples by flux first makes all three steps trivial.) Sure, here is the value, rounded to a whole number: 538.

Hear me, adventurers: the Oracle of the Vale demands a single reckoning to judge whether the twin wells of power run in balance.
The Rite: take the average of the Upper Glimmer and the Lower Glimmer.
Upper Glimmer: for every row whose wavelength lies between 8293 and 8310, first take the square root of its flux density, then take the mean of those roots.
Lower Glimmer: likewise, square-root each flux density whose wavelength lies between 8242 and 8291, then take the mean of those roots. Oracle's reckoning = 17.0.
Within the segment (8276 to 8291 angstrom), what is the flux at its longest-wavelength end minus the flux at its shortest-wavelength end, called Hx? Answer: -16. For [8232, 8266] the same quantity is -10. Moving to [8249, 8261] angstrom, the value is 16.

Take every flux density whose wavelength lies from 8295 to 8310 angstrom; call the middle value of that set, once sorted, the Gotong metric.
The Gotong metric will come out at 287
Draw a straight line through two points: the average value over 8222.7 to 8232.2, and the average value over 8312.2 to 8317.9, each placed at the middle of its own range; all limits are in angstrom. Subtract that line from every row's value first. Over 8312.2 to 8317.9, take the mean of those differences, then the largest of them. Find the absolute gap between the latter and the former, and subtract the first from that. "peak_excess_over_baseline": 13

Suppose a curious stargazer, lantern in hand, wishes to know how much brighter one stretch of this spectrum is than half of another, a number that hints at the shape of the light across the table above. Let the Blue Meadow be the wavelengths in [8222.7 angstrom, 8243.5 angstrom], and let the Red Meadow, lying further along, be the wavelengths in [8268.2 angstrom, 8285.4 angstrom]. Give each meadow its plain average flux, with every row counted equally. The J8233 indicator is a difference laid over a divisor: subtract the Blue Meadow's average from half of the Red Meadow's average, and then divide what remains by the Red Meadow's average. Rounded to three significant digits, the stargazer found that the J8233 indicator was -0.527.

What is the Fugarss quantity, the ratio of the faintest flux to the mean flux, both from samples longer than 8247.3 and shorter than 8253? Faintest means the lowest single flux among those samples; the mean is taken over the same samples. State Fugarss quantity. 0.975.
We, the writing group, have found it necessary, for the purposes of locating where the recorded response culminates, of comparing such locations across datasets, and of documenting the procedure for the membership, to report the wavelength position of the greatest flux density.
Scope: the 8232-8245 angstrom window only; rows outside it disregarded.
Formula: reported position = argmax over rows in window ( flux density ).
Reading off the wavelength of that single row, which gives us 8240.69 angstrom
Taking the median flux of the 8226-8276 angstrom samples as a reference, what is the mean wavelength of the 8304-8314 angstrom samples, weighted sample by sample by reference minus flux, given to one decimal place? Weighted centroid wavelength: 8309.8 angstrom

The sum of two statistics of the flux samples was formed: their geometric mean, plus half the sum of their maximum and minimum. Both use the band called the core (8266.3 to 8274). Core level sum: 571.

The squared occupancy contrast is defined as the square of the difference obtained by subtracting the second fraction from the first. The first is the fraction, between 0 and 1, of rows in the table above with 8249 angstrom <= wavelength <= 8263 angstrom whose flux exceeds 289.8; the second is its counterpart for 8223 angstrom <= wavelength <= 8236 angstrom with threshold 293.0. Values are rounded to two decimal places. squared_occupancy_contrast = 0.33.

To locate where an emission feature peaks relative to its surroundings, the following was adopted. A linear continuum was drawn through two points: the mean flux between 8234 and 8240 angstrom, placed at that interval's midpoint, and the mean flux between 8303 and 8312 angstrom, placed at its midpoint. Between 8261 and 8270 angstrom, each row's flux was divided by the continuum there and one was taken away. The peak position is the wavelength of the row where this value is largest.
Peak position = 8263.49 angstrom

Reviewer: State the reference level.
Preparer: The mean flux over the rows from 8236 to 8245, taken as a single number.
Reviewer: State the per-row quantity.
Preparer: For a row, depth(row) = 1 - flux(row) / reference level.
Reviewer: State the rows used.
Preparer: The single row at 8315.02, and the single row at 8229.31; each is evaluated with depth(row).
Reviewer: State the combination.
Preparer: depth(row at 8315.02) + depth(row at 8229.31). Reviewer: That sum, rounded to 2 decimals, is 0.05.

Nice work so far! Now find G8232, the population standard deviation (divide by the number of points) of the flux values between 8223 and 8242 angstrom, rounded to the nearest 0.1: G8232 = 3.1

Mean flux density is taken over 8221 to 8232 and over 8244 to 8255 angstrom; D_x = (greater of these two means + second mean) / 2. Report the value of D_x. 293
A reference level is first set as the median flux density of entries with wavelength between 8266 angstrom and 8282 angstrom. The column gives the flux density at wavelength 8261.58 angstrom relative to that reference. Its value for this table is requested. 10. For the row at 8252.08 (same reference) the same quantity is -15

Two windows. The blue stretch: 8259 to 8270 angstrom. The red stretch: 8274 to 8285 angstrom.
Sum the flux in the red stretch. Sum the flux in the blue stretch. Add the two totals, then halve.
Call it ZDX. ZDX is 1771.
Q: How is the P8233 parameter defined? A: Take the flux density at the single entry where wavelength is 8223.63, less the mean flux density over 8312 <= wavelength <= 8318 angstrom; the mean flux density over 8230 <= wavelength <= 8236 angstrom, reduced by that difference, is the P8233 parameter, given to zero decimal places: 286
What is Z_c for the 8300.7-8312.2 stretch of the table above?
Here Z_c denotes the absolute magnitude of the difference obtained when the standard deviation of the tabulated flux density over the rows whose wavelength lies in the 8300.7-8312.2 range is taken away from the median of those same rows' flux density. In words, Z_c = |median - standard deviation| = 281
